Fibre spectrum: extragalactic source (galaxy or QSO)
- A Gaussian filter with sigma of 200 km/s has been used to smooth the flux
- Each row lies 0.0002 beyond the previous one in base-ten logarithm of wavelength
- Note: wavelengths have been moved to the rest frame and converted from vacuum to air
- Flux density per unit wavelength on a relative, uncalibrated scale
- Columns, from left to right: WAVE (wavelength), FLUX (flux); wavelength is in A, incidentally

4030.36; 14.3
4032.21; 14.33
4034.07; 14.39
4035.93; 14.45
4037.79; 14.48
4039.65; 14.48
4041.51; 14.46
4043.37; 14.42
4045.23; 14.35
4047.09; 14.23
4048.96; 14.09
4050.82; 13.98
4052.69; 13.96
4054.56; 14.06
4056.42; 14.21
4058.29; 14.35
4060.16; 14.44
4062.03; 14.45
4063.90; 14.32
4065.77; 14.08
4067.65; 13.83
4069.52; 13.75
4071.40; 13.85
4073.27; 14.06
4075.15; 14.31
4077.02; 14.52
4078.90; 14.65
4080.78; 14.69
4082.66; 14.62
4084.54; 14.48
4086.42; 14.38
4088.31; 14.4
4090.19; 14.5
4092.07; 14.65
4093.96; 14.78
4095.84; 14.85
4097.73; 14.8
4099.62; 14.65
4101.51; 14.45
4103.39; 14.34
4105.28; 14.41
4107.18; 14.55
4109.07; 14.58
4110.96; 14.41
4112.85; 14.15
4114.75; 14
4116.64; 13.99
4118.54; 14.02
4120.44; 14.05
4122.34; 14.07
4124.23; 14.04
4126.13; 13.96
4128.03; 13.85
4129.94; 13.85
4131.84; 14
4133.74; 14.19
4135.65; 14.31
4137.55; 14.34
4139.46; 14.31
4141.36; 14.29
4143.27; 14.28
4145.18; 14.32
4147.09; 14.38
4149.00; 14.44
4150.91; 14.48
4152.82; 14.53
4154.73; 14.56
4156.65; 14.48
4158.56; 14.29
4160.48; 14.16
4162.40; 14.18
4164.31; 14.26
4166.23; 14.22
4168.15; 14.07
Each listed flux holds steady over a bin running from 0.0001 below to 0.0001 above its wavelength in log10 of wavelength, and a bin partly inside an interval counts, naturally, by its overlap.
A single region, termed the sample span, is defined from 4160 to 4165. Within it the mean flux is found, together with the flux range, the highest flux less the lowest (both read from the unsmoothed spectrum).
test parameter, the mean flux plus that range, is 14.3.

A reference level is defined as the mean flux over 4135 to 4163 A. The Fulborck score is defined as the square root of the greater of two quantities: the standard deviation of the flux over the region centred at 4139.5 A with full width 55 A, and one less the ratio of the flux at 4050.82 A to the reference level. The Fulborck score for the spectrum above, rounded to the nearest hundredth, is 0.44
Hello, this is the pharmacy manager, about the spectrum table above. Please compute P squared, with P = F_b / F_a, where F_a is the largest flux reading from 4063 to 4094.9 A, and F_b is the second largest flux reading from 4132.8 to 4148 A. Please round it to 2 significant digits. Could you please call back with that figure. 0.94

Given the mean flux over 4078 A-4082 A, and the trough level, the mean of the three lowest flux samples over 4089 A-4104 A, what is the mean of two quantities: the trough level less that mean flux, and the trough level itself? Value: 7.1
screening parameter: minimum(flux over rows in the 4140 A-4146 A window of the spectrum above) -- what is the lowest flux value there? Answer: 14.28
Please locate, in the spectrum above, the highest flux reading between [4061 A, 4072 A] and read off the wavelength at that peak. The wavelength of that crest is 4062.03 A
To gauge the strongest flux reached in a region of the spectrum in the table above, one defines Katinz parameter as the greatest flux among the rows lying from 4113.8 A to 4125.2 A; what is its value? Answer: 14.07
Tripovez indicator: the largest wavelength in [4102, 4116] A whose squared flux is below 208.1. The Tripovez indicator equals 4114.75 A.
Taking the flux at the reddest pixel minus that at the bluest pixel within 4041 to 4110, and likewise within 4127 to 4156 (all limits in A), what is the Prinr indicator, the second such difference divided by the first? 6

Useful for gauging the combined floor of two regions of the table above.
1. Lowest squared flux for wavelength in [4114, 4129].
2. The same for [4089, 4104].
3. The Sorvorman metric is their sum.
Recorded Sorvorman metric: 397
